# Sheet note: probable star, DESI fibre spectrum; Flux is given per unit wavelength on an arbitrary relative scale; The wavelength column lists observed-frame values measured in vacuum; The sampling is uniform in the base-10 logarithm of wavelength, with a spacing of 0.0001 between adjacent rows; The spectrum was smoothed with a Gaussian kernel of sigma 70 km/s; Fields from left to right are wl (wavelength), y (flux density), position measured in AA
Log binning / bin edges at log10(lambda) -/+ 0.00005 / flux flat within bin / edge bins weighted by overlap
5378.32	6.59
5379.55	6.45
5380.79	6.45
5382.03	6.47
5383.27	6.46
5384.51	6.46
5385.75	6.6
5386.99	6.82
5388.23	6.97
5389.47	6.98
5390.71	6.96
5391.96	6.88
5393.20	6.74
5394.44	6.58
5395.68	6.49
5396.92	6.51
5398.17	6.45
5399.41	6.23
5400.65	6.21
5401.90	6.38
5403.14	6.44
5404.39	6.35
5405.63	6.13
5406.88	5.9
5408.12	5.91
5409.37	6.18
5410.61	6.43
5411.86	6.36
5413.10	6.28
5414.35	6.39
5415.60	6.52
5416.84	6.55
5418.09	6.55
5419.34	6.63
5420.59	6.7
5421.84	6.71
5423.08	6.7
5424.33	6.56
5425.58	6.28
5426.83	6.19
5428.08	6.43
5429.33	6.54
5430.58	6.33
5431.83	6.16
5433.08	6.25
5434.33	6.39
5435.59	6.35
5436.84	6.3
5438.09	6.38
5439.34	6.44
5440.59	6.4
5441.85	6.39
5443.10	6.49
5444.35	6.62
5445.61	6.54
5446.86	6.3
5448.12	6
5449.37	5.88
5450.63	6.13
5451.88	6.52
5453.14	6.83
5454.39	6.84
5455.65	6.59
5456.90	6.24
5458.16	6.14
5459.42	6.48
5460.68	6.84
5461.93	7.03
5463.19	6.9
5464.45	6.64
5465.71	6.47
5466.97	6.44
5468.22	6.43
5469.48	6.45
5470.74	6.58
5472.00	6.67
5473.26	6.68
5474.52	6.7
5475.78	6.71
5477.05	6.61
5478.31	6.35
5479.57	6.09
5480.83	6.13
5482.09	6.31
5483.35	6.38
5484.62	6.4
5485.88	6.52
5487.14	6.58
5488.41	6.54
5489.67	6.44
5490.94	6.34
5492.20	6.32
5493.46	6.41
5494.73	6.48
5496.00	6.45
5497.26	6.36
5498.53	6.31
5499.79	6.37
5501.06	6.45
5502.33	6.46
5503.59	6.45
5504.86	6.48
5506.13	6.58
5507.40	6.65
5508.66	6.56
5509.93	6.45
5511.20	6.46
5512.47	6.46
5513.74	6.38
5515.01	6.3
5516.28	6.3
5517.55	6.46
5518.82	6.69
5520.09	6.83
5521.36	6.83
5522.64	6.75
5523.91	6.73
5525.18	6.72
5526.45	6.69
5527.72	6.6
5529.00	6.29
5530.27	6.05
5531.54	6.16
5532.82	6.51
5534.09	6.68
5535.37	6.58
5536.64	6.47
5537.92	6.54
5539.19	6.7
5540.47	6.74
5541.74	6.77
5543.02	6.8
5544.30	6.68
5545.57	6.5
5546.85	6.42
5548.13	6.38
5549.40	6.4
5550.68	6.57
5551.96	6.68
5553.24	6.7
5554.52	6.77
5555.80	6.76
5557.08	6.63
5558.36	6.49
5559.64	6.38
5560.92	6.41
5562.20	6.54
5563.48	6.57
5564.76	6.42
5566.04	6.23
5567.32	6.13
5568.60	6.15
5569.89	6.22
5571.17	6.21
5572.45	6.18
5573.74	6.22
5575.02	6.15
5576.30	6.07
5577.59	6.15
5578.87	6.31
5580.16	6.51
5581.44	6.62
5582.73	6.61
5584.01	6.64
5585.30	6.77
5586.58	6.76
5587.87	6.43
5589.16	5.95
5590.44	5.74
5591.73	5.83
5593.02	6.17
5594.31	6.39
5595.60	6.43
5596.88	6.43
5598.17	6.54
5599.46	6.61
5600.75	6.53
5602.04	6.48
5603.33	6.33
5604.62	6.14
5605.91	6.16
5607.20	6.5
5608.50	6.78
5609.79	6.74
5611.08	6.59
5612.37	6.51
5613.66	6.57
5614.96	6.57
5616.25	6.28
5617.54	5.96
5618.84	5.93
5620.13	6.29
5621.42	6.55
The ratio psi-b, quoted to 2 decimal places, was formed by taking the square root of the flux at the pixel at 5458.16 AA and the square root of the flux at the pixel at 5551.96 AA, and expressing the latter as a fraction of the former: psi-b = 1.04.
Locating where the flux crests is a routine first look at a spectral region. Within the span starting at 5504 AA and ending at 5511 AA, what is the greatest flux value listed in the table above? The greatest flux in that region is 6.65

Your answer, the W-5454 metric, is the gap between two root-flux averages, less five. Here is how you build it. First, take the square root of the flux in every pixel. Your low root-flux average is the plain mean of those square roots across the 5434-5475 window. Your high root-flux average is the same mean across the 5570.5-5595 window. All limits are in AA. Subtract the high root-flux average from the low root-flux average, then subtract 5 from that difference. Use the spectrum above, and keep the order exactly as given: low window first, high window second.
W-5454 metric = -4.963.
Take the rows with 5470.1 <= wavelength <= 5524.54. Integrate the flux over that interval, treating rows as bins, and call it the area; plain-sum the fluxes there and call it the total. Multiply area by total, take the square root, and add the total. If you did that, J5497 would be 593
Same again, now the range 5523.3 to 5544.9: 238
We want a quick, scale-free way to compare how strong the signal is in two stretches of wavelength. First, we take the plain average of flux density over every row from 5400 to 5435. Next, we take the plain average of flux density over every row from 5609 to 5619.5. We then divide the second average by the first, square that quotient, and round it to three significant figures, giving 1.01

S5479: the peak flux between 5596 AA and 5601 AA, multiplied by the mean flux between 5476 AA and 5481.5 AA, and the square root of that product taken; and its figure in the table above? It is 6.5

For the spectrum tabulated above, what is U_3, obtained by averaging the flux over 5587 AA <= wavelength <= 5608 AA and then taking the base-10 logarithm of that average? 0.799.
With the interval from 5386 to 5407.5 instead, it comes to 0.815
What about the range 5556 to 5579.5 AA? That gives 0.800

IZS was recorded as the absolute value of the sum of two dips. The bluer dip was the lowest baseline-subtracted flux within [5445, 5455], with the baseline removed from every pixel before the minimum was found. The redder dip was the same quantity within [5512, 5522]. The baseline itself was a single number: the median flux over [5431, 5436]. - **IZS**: 0.42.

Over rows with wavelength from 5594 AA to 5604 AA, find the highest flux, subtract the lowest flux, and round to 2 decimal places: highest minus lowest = 0.28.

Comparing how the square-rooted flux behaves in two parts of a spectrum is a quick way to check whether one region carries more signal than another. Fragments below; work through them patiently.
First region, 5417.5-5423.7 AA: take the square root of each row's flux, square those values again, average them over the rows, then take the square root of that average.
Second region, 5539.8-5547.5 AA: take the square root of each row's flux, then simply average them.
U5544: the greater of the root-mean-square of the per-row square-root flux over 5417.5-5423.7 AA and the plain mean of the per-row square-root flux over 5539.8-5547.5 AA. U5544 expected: 2.58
